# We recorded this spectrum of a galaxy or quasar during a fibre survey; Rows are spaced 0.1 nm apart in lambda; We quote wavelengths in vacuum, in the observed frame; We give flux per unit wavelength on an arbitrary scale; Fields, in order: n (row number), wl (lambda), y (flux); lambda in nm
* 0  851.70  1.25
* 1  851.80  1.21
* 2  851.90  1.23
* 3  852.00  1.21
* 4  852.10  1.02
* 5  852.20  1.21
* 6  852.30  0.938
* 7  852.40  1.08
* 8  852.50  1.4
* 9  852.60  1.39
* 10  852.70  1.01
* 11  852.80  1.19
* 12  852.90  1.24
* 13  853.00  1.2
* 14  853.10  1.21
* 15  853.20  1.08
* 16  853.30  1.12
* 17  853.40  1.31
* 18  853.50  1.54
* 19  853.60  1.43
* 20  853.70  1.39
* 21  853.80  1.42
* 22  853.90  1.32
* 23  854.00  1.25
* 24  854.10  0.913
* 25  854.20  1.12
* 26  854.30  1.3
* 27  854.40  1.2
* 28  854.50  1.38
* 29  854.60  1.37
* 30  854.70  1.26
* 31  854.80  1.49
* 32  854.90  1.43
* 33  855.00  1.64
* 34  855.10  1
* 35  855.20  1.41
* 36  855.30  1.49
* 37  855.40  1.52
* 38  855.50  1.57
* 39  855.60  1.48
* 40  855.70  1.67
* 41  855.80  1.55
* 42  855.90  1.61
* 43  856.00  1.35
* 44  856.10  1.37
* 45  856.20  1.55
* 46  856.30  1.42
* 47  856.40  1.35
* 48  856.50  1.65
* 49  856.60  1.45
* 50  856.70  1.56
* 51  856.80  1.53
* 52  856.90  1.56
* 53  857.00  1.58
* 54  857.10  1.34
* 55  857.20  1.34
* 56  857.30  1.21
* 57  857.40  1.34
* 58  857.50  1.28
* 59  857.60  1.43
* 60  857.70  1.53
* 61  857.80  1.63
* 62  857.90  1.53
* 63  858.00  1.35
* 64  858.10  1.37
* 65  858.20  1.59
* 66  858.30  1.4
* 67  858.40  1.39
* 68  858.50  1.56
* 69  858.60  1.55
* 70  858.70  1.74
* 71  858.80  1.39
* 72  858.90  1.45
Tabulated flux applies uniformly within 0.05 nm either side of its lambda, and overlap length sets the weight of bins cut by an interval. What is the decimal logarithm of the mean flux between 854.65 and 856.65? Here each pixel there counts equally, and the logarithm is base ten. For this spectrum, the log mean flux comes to 0.165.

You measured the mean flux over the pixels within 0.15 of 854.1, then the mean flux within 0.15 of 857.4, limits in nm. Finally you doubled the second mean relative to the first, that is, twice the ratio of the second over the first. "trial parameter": 2.3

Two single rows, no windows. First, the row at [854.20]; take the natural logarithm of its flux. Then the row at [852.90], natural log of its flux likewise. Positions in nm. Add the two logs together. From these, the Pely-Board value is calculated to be 0.33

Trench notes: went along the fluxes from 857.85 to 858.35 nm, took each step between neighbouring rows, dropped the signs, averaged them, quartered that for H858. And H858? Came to 0.038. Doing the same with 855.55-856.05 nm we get 0.039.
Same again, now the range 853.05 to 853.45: 0.030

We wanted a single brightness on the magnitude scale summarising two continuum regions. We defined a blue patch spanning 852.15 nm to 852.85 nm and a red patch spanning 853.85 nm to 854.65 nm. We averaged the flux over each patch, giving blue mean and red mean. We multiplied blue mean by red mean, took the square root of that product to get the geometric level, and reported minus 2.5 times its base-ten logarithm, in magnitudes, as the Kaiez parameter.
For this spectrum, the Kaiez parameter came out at -0.20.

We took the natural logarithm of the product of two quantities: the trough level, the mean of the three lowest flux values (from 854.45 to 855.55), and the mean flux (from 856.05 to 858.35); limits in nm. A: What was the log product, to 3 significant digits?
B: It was 0.562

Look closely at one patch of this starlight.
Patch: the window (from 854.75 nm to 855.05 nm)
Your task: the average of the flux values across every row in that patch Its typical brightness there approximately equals 1.52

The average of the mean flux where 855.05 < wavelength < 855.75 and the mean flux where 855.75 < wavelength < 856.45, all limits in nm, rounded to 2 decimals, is 1.45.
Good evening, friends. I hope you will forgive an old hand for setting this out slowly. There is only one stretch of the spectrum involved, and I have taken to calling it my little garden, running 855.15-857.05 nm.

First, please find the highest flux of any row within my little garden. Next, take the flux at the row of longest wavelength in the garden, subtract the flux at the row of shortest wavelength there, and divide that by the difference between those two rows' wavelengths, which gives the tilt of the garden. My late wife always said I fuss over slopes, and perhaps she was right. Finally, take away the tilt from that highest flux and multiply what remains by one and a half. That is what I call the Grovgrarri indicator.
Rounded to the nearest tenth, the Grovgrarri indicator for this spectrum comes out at 2.4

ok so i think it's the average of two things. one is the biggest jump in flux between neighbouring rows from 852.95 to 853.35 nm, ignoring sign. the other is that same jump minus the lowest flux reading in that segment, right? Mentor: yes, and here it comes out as -0.41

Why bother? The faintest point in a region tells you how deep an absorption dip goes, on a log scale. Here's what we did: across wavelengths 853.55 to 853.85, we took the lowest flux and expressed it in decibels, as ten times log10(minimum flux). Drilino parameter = 1.4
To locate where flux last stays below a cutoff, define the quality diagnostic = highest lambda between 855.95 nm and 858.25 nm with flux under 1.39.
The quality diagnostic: 858.10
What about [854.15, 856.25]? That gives 856.10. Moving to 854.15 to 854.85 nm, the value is 854.70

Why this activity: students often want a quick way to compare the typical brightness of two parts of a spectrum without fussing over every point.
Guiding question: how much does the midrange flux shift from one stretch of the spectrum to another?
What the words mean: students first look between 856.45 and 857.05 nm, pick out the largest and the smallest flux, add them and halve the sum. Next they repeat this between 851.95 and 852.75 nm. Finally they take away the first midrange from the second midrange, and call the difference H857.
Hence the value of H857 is -0.38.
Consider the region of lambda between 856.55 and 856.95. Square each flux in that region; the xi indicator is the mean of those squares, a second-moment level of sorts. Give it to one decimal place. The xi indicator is 2.3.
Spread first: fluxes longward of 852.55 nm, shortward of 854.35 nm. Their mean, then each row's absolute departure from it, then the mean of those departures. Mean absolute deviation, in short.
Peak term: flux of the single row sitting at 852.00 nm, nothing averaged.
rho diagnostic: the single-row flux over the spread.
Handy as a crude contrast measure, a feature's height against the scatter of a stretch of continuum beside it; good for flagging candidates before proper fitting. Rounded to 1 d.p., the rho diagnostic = 9.6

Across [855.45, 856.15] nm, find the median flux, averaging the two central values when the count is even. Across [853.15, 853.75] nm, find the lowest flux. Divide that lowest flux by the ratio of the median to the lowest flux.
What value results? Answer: 0.75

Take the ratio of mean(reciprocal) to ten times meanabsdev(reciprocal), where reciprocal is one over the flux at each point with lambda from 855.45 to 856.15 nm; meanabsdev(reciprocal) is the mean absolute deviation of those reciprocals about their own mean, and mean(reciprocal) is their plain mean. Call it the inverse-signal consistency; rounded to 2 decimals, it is 1.51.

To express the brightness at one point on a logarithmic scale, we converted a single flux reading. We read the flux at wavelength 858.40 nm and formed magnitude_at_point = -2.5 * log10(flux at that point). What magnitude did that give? -0.36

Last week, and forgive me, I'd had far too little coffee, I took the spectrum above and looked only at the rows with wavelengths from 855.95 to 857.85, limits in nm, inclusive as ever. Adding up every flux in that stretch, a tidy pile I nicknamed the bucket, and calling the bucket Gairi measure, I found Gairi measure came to 27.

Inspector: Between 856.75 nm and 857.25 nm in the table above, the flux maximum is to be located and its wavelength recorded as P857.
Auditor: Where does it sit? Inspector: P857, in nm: 857.00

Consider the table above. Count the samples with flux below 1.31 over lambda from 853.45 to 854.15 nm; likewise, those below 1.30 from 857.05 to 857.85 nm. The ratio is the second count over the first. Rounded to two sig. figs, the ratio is 1.0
